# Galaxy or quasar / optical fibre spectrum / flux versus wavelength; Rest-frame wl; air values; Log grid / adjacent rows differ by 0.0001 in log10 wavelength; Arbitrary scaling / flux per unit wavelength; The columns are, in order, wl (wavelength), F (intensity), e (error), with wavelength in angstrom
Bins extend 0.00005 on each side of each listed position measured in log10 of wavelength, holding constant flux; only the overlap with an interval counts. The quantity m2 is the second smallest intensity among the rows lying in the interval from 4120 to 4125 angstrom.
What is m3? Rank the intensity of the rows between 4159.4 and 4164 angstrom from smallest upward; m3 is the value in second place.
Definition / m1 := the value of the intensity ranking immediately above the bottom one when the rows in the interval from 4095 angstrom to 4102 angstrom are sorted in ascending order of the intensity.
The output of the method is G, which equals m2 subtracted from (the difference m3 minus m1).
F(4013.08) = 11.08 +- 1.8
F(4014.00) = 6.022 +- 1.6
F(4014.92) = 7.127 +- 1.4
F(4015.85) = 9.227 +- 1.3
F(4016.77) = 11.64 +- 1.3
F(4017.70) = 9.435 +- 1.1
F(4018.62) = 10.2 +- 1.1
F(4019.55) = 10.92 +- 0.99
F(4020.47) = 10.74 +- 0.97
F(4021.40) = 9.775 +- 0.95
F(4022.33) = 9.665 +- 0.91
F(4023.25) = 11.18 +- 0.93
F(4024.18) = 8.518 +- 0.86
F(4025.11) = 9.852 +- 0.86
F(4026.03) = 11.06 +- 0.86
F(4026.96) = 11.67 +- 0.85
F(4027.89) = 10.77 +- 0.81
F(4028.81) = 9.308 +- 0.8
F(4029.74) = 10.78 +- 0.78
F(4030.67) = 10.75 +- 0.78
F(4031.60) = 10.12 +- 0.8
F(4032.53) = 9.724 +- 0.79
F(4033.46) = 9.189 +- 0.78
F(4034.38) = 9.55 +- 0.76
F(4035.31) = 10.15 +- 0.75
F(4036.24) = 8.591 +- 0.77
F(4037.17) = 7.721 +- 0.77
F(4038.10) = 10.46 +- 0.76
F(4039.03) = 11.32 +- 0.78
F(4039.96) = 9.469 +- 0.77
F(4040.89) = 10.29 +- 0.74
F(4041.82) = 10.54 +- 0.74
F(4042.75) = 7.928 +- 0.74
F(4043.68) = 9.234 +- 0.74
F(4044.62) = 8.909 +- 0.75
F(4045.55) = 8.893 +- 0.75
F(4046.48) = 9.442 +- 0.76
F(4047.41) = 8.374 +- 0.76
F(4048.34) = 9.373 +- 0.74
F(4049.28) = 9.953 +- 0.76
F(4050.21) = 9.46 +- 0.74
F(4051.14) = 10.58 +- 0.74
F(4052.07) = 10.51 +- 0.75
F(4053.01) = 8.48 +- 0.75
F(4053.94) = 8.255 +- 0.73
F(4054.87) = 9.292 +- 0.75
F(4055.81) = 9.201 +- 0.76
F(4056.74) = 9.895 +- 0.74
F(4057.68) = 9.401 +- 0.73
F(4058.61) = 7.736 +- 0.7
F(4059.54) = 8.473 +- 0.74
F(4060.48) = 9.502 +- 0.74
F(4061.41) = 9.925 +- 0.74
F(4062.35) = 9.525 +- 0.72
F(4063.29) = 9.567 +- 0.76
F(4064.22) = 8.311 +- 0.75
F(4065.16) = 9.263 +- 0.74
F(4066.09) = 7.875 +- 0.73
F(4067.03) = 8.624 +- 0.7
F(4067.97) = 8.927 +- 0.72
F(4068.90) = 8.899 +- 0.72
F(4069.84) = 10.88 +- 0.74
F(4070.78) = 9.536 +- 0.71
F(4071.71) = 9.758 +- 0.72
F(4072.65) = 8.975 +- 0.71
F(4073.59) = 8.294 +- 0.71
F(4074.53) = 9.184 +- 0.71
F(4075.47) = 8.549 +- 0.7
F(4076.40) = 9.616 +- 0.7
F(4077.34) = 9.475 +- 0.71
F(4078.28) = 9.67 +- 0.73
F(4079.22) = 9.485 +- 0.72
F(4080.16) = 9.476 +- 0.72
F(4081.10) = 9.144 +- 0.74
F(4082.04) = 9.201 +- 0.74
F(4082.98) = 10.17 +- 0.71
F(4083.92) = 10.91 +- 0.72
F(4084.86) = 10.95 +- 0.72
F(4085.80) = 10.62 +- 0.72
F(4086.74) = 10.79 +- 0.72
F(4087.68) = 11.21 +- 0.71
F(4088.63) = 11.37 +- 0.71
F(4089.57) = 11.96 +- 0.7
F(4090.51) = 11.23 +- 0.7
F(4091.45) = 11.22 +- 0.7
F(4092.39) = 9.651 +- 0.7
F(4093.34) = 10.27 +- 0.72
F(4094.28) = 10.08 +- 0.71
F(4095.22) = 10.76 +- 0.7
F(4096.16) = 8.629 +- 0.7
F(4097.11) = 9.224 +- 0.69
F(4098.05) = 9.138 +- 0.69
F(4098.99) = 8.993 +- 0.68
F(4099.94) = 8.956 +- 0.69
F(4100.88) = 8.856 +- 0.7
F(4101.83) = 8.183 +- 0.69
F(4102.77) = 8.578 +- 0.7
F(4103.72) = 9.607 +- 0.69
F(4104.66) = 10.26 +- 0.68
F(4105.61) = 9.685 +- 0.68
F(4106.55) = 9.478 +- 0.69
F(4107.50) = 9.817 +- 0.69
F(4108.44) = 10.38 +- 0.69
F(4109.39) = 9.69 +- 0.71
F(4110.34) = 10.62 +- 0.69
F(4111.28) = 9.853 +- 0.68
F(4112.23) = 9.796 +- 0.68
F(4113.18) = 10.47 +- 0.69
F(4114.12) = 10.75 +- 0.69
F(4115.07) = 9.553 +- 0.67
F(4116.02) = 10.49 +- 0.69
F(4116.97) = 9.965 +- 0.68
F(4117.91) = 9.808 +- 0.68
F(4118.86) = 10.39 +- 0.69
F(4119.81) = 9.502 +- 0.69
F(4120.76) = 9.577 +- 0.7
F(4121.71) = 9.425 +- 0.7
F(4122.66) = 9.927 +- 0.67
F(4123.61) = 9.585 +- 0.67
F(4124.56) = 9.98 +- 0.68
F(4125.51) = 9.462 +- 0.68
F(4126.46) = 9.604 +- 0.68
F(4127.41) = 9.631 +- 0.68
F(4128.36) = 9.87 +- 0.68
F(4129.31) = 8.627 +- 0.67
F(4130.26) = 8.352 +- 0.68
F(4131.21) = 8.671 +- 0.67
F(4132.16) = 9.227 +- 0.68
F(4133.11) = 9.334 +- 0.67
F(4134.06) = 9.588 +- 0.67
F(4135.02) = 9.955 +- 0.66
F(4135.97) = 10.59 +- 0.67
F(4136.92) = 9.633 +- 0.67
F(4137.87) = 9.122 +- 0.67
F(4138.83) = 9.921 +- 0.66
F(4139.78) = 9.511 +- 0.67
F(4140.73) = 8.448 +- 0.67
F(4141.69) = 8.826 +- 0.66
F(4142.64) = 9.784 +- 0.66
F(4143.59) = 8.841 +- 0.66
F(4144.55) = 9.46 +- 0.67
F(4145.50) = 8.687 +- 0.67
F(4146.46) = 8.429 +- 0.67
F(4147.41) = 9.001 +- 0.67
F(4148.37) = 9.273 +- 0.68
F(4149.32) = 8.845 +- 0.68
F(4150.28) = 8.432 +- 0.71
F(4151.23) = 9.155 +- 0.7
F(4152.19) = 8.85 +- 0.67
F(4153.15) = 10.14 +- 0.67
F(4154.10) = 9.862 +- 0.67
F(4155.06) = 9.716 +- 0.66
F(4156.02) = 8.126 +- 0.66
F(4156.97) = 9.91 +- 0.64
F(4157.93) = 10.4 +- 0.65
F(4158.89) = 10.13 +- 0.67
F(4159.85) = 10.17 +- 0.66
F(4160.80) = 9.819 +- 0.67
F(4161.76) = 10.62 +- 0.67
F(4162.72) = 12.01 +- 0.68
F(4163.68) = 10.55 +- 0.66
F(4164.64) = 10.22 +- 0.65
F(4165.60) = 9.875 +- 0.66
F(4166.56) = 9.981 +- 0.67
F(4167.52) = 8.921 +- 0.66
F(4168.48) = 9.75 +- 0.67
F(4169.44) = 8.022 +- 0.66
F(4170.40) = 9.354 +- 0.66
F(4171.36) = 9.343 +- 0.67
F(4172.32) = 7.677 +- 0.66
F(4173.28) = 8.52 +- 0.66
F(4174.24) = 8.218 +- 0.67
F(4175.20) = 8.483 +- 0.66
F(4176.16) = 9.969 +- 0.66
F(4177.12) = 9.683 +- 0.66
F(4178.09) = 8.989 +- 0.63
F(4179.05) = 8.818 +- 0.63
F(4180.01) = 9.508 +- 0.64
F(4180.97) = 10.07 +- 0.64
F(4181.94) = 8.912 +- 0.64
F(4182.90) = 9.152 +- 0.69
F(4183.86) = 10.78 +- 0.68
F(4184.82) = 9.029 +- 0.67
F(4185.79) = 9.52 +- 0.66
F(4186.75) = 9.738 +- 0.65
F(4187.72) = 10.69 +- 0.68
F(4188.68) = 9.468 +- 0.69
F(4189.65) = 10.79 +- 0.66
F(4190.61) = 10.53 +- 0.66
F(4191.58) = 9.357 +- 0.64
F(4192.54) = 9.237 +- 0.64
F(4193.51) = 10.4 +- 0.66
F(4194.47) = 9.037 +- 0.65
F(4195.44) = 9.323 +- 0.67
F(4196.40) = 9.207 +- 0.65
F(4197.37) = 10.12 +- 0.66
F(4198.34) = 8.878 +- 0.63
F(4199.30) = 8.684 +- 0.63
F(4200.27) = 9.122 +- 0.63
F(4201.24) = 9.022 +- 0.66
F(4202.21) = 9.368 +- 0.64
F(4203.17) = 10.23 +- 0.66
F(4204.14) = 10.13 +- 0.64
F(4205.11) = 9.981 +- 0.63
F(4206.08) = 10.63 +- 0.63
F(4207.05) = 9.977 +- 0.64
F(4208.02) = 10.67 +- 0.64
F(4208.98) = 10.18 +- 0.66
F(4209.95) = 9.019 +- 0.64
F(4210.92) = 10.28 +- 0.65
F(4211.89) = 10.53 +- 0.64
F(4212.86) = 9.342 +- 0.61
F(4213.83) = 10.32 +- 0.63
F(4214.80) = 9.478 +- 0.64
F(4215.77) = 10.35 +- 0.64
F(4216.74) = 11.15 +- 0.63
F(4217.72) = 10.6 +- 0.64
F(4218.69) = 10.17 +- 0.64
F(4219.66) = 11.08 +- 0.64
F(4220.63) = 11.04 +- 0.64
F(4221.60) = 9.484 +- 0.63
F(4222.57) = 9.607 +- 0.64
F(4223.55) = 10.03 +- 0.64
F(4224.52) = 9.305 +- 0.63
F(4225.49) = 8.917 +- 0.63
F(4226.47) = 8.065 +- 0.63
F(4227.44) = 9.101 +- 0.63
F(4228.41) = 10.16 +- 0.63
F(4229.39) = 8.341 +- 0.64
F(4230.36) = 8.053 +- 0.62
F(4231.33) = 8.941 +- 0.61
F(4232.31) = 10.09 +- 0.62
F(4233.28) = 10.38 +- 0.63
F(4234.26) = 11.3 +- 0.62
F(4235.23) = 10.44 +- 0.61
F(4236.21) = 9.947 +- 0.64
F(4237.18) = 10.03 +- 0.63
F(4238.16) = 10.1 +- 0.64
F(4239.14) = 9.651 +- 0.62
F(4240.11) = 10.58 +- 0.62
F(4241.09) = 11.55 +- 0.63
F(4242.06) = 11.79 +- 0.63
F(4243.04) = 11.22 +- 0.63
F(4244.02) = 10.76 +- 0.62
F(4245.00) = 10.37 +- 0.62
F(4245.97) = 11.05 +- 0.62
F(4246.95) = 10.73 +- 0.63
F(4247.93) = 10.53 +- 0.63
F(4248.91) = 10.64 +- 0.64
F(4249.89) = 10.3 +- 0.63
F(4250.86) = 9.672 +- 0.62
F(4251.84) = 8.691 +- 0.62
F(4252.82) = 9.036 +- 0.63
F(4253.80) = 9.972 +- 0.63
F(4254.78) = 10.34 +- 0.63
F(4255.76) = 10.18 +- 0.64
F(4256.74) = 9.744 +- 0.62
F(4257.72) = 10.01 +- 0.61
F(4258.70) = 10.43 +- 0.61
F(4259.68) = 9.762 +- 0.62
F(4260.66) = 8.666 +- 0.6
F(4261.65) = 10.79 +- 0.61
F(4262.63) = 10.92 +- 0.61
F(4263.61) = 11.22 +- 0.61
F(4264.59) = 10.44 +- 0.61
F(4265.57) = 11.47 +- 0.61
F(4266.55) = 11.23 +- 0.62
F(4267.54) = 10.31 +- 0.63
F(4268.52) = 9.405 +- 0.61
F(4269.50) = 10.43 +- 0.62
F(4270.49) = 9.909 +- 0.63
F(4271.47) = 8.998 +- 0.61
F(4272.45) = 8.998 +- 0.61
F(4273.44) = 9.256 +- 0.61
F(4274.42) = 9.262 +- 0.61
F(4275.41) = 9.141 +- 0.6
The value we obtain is -8.0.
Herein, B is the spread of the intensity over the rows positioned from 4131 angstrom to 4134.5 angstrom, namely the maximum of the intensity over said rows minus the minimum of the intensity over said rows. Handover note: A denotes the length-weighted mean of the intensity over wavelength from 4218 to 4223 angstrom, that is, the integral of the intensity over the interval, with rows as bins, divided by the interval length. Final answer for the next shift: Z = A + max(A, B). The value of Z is 20.6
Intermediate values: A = 10.3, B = 0.92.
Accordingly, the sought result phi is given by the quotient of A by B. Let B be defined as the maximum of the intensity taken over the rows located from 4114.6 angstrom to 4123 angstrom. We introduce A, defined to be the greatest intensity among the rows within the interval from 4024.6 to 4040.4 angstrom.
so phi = 1.11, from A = 11.67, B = 10.49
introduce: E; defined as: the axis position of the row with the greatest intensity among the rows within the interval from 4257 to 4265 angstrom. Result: 4263.61 angstrom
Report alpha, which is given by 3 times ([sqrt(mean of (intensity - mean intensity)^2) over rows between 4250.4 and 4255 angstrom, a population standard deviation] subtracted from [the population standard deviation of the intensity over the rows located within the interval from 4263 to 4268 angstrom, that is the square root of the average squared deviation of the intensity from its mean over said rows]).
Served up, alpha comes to -0.41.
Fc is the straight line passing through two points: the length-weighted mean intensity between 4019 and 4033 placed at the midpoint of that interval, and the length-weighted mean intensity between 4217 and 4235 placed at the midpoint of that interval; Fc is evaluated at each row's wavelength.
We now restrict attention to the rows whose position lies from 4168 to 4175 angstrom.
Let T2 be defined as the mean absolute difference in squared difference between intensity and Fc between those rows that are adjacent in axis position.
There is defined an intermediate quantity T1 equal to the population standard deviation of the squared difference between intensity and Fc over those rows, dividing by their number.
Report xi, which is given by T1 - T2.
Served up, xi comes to -0.81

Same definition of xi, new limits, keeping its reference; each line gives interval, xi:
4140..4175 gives -0.02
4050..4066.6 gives 0.04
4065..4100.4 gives 0.20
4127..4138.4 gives 0.24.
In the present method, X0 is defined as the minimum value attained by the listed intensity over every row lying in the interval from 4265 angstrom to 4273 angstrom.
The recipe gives 8.998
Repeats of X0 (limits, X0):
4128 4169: 8.126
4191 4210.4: 8.684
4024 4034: 8.518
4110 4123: 9.425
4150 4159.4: 8.126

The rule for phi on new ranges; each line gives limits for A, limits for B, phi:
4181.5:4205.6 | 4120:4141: 1.02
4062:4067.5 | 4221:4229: 0.94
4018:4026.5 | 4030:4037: 1.04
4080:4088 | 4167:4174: 1.15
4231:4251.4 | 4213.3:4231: 1.06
